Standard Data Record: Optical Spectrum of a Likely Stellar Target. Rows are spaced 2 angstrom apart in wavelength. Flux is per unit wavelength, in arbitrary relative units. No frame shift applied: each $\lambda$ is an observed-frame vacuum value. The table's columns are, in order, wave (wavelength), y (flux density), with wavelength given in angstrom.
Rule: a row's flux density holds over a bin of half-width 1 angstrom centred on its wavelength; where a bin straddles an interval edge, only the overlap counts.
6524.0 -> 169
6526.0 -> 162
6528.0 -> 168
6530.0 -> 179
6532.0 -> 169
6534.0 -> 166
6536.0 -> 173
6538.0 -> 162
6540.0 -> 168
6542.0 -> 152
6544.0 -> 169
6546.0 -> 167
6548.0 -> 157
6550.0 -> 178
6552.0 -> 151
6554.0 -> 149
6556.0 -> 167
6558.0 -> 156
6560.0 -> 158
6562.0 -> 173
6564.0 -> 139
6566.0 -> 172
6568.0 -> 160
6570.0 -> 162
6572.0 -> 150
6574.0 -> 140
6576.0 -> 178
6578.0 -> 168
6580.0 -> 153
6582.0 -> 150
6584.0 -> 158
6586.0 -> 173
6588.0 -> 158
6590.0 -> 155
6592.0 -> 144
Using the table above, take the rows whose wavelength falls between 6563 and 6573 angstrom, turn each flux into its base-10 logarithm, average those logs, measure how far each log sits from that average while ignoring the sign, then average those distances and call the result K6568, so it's 0.0273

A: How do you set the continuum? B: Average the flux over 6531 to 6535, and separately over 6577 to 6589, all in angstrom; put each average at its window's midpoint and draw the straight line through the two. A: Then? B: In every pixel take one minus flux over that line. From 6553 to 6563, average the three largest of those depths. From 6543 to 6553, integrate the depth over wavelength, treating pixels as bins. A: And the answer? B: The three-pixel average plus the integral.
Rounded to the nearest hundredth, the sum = 0.11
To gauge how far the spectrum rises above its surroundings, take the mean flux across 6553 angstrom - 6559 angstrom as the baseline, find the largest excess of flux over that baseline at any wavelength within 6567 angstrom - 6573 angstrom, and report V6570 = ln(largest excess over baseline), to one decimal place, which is 1.5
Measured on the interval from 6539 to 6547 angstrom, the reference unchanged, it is 2.5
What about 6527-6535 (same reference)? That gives 3.1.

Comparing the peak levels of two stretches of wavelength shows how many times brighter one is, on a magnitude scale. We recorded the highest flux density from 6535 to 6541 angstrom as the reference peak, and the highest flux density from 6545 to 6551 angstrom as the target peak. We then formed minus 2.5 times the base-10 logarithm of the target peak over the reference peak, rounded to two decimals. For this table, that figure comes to -0.03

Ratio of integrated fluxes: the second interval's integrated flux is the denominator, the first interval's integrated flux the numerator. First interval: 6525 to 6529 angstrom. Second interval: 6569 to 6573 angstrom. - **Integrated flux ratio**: 1.06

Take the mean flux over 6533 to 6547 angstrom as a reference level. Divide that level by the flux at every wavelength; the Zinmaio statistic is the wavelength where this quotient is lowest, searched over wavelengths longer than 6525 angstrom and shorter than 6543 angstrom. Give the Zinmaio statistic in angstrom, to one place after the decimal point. 6530.0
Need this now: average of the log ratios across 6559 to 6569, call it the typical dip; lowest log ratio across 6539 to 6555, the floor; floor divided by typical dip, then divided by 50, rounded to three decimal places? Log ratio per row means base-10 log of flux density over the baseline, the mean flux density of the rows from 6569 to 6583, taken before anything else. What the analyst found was -0.065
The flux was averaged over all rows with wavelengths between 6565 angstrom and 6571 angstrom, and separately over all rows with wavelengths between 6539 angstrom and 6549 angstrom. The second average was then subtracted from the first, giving 2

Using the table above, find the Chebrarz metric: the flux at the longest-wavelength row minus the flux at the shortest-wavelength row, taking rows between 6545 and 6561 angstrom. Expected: -9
